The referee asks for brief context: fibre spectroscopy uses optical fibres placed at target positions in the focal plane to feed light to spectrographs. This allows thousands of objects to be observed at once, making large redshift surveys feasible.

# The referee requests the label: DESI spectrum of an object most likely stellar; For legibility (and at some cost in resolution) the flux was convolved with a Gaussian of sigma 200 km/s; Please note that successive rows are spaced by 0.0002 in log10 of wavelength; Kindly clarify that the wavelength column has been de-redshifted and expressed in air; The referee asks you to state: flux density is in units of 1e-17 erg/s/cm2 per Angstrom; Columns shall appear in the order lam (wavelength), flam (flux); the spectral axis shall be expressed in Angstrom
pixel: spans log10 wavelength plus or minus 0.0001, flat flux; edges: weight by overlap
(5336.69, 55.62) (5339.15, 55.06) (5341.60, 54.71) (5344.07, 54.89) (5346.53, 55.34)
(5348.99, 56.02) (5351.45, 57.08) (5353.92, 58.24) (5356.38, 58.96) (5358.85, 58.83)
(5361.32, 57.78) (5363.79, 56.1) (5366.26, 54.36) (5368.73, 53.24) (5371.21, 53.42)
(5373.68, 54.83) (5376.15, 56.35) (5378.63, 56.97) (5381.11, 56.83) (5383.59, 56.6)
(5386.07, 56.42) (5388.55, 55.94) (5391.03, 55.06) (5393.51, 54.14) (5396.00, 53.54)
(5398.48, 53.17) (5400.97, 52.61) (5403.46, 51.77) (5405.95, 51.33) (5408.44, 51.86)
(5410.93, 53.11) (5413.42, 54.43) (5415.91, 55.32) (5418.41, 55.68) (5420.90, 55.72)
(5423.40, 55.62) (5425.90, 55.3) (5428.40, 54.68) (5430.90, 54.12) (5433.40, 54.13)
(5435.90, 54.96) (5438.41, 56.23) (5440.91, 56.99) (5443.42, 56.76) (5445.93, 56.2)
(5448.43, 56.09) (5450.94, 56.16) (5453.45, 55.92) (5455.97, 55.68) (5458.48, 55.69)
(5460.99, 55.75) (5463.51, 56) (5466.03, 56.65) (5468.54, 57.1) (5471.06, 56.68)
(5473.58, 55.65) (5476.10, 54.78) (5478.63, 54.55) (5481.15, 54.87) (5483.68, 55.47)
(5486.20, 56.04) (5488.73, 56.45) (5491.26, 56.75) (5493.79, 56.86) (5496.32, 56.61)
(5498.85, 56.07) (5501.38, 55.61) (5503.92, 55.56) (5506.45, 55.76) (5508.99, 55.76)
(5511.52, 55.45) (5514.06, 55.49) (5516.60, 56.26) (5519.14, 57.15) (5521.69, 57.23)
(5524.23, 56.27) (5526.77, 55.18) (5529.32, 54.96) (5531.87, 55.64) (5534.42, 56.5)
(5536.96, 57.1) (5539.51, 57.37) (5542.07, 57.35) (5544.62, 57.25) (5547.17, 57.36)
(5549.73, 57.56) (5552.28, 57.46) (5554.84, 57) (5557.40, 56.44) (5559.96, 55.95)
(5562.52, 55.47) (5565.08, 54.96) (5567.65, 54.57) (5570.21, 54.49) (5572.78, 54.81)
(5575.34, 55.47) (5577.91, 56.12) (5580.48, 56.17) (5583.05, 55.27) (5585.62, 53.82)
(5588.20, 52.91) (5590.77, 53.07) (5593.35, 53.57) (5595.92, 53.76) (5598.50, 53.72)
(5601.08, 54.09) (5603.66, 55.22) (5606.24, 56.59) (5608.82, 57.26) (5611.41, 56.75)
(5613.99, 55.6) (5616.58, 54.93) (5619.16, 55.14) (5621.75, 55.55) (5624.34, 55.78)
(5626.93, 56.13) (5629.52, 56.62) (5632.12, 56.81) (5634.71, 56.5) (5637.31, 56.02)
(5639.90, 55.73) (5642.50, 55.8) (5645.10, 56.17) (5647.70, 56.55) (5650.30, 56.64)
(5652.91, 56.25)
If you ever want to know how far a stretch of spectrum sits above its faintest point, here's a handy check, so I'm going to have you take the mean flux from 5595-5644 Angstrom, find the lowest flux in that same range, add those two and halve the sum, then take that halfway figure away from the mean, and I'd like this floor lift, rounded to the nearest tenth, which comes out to 1.0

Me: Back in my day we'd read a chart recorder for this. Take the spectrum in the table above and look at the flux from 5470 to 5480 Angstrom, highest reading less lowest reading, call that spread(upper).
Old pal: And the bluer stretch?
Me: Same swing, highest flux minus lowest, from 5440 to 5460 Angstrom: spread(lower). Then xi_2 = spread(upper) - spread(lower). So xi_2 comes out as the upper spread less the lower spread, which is 0.8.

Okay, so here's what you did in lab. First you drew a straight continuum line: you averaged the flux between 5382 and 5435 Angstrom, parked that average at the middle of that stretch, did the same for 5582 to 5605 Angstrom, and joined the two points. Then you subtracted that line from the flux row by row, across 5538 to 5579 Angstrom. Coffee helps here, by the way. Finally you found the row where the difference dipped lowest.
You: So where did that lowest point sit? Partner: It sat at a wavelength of 5570.21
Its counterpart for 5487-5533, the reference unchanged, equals 5529.32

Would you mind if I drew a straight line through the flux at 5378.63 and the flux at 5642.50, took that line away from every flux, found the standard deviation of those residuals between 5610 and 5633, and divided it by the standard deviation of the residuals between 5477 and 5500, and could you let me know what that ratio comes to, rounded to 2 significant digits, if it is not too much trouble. 0.83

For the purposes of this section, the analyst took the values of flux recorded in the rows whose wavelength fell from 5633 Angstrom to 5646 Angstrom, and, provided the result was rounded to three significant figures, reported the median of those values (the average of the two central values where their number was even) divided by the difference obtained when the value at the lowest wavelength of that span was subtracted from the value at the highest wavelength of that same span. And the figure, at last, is -170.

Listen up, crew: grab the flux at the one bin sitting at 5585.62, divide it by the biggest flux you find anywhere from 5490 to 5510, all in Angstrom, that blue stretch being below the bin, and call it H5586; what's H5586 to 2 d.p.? 0.95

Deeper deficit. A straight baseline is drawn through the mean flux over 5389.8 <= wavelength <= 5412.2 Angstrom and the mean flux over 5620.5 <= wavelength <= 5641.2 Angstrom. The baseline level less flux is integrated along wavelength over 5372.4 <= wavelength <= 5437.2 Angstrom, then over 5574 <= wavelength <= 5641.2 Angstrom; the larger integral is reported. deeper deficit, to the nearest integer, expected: 33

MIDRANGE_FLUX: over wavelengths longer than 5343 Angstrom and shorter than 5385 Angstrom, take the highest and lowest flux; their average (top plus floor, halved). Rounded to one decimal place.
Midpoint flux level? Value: 56.1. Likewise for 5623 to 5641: 56.3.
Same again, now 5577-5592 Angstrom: 54.5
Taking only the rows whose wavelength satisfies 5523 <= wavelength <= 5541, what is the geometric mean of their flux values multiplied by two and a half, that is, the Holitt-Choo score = 140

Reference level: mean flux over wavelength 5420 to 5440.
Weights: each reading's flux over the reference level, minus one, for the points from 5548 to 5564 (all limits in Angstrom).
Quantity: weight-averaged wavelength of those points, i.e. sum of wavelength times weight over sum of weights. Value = 5554.0 Angstrom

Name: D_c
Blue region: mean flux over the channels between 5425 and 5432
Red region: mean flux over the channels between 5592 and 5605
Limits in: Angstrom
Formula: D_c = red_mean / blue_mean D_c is 0.99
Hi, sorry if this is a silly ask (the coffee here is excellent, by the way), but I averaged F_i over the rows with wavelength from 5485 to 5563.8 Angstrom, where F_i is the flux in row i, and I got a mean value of 56.4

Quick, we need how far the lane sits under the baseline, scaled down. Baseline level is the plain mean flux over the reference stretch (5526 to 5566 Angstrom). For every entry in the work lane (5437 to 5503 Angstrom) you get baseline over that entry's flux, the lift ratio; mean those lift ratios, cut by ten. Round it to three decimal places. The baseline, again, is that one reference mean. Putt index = 0.101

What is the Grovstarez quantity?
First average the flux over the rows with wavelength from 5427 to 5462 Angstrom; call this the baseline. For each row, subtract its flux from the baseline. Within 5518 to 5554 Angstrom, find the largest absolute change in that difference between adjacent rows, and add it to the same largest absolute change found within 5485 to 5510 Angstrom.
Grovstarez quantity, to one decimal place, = 1.6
